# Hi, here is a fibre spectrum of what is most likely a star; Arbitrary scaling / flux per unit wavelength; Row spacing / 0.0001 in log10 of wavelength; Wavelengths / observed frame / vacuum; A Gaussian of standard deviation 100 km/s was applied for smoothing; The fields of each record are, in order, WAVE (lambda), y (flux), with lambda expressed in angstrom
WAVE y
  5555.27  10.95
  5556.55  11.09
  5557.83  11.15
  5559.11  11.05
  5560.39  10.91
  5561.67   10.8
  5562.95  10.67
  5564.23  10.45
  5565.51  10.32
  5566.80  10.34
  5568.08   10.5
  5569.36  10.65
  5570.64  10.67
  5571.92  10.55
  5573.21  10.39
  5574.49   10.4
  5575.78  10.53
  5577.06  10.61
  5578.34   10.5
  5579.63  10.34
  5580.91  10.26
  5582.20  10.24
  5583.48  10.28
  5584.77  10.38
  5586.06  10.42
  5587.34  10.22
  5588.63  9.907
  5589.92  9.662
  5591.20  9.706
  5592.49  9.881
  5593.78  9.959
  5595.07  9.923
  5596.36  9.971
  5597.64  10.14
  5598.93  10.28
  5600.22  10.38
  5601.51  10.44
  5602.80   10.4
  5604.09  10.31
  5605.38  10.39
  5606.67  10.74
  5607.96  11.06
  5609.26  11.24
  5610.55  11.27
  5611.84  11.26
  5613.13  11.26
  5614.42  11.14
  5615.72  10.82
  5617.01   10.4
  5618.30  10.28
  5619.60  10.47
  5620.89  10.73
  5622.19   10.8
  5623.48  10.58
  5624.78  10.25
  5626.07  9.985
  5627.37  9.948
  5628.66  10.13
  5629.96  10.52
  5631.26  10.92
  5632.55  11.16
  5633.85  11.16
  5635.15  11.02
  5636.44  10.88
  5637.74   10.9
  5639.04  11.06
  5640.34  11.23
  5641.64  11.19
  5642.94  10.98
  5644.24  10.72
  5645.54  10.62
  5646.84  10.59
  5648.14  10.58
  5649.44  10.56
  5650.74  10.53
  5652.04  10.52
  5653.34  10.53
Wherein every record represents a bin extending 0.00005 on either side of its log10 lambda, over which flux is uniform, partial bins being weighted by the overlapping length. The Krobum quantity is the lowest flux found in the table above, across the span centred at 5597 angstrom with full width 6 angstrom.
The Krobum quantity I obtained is 9.923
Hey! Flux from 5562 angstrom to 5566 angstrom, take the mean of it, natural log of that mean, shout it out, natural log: 2.35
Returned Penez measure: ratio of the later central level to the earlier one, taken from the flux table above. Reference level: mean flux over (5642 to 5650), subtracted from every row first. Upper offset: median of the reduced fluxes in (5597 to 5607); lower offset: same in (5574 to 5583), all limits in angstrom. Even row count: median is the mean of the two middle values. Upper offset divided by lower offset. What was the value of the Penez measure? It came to 1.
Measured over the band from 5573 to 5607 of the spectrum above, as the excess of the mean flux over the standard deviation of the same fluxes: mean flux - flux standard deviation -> 10.0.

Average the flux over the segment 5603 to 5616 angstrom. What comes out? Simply 10.9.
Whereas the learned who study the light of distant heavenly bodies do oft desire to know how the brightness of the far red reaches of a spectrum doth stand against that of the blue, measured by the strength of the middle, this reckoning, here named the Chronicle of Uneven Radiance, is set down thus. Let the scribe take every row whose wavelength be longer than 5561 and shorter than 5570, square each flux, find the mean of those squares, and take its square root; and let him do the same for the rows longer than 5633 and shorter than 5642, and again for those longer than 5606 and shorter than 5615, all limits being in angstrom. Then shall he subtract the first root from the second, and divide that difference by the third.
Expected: 0.048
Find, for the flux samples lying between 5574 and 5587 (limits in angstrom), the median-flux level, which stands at 10.4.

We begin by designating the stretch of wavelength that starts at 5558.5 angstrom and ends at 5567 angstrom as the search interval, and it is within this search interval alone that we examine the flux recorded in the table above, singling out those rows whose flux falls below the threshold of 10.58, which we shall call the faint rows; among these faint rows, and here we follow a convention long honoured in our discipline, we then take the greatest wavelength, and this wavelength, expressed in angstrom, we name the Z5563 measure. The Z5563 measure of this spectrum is 5566.80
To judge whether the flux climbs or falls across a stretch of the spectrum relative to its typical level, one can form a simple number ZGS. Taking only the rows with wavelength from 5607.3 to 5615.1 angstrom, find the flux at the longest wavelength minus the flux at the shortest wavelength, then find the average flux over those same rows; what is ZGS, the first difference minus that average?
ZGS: -11.1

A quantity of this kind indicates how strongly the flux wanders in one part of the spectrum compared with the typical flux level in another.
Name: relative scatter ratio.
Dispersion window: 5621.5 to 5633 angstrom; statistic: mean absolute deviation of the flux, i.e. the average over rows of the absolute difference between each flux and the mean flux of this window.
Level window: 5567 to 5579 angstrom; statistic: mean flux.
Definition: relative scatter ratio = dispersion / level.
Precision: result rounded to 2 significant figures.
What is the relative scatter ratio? 0.034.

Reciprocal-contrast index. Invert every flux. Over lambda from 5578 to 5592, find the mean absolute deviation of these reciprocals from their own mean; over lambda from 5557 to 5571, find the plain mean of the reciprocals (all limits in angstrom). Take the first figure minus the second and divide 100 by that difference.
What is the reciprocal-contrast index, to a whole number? -1094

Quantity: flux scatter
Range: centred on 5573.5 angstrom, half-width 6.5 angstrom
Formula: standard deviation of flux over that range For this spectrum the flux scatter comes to 0.11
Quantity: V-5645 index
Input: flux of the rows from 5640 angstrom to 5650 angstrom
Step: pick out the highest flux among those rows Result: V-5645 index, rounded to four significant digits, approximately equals 11.23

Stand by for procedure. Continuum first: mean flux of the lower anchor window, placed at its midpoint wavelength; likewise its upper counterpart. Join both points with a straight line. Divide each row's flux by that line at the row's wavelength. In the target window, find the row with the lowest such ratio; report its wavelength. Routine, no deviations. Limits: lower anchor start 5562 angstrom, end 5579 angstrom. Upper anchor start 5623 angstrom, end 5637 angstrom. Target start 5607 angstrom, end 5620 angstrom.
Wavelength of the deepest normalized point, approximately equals 5618.30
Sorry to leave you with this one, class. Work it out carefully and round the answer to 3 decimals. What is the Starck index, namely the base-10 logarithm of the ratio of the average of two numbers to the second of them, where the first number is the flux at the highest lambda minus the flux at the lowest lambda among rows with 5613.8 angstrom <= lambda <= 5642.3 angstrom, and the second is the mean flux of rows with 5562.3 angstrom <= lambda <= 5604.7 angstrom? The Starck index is -0.299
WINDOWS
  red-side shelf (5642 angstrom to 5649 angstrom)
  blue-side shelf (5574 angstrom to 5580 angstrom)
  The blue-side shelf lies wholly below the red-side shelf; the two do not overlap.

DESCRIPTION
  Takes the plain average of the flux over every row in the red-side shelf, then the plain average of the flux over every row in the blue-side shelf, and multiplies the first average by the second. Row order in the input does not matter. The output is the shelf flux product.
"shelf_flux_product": 112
